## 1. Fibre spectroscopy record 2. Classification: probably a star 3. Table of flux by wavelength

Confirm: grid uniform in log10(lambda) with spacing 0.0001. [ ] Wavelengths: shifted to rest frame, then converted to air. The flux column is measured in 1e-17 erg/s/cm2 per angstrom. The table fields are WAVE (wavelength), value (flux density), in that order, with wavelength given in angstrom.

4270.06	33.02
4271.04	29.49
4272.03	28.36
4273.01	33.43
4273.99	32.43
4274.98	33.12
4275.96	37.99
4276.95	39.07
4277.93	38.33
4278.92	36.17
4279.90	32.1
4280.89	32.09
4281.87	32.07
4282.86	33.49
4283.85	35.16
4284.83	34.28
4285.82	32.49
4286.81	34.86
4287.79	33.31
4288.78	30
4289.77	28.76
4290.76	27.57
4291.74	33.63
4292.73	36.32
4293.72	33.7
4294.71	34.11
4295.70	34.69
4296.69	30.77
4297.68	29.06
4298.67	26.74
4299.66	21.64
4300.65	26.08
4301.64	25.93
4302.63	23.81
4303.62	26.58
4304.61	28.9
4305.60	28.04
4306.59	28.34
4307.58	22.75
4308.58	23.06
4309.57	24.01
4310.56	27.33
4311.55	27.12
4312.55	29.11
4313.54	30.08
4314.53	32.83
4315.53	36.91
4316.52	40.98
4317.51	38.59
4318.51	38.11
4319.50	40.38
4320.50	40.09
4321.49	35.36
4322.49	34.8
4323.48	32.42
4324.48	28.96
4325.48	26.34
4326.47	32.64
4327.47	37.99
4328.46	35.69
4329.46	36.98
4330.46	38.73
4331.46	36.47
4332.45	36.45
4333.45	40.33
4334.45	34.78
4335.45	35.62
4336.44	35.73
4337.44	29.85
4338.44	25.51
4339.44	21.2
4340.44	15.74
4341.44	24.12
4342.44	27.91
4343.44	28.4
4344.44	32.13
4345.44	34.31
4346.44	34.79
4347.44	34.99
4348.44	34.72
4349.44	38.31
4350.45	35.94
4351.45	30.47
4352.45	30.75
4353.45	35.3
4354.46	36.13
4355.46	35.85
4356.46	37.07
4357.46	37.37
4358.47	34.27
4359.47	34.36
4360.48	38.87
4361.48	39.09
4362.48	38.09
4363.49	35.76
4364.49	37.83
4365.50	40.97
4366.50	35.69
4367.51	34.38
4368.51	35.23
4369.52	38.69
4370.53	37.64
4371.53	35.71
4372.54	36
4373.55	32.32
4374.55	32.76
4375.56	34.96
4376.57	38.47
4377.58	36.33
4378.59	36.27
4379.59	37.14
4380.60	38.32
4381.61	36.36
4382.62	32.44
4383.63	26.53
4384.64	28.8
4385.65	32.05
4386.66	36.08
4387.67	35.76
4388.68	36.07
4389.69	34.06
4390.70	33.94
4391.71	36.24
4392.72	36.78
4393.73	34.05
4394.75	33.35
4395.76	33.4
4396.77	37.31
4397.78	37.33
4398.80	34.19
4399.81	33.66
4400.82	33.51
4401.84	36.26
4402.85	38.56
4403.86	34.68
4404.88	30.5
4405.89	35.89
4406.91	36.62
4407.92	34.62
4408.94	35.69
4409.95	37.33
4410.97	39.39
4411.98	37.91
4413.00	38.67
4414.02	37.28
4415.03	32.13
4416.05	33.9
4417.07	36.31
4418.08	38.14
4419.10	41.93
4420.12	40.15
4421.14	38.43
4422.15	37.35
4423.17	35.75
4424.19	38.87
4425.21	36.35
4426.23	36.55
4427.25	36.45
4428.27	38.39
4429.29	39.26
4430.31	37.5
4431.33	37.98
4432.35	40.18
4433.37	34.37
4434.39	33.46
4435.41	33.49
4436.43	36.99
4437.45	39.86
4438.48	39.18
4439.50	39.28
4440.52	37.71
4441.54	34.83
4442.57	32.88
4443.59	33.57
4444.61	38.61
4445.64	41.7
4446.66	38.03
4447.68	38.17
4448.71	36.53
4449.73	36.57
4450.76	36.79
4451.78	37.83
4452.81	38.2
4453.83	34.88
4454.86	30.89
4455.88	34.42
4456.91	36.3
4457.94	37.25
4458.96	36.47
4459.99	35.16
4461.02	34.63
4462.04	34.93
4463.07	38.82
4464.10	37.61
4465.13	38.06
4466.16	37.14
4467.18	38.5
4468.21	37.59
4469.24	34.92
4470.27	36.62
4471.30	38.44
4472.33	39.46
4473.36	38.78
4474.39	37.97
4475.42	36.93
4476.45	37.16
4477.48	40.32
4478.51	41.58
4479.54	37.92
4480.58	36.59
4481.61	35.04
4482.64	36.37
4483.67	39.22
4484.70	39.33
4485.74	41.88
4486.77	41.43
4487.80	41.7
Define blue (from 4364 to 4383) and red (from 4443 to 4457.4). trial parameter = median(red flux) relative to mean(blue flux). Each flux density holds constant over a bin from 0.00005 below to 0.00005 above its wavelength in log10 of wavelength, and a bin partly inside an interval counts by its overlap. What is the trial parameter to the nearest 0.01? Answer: 1.01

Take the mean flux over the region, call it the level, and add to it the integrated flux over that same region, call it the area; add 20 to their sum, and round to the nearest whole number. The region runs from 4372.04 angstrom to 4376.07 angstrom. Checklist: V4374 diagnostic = 191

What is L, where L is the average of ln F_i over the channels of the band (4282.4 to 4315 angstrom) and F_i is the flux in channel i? 3.38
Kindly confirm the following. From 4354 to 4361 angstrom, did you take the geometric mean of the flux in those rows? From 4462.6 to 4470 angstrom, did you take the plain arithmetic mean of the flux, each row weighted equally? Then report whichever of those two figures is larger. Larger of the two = 37.5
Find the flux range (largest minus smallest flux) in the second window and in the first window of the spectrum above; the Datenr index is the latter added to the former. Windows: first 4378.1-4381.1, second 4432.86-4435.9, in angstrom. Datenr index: 3.0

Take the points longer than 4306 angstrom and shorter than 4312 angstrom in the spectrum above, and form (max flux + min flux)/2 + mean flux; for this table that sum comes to 51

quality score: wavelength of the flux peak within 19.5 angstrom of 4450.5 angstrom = 4445.64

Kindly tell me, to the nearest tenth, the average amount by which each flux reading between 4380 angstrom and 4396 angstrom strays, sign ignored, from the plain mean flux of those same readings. 2.2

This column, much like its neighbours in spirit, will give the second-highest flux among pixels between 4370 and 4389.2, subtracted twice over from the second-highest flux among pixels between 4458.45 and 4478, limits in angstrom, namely -37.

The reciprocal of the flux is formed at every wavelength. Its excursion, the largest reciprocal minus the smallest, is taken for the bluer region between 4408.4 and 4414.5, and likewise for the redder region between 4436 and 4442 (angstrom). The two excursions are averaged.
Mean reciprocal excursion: 0.0031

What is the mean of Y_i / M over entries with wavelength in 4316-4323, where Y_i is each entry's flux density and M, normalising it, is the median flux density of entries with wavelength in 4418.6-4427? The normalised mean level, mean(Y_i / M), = 1.01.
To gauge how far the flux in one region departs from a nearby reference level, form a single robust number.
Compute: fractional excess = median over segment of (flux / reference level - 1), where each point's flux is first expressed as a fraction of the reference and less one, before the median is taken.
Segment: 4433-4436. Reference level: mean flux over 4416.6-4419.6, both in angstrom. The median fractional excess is -0.14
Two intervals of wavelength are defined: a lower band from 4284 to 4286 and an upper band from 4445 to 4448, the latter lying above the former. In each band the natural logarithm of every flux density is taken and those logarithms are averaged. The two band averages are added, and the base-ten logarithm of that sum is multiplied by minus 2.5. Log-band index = -2.14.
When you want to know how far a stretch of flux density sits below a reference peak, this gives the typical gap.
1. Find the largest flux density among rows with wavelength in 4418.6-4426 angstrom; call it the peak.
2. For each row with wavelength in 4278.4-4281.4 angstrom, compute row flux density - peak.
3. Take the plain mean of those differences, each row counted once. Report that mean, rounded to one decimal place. -8.5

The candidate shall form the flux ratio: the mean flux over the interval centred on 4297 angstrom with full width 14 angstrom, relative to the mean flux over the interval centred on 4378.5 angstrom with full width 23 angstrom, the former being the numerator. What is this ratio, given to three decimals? 0.841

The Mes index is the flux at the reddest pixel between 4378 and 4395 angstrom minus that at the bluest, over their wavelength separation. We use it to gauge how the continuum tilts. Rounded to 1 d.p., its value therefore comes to -0.2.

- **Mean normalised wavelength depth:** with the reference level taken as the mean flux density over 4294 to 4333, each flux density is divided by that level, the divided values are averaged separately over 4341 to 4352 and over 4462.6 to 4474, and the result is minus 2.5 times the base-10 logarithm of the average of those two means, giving -0.12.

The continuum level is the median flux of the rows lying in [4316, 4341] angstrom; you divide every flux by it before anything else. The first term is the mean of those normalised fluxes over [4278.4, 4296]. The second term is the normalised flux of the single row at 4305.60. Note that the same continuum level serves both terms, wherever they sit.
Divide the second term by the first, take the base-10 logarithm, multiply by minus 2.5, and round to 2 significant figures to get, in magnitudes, 0.18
